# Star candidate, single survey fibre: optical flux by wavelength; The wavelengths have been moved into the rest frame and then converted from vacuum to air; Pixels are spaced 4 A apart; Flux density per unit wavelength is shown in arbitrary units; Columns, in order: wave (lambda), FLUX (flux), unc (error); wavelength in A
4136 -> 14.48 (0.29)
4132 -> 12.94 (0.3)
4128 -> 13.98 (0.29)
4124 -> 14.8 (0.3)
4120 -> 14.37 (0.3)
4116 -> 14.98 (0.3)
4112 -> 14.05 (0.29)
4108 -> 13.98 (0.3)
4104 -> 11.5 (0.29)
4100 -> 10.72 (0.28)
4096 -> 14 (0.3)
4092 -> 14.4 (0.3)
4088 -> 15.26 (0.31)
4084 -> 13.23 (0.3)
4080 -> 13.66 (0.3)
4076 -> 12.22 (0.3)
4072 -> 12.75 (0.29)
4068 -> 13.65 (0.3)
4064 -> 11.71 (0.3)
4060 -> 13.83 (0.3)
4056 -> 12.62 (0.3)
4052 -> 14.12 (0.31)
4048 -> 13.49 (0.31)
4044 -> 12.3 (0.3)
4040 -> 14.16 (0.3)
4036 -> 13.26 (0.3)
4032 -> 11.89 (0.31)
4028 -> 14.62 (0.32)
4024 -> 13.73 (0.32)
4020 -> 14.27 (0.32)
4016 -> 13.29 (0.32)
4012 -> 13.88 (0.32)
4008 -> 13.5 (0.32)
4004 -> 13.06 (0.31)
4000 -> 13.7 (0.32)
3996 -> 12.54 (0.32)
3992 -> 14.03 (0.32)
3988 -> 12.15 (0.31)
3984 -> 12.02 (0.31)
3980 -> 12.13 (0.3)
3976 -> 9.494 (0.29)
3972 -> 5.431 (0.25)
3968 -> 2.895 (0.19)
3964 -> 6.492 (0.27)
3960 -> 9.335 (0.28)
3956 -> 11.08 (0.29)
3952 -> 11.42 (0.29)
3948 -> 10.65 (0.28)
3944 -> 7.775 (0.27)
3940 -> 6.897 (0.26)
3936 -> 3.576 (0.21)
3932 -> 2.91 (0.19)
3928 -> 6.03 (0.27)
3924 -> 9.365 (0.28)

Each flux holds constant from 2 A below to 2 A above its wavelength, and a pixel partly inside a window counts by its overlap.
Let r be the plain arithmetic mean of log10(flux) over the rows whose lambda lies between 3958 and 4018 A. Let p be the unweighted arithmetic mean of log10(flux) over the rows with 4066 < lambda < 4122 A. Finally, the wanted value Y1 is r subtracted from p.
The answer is 0.1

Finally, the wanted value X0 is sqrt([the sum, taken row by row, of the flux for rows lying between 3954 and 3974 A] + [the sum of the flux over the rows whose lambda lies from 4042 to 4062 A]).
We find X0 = 10.1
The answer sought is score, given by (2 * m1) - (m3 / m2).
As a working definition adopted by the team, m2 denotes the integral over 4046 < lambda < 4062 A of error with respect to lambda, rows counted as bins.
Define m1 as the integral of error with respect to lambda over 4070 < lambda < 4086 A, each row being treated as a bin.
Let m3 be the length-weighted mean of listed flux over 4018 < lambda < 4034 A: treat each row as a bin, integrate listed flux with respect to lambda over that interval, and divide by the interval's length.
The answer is 6.7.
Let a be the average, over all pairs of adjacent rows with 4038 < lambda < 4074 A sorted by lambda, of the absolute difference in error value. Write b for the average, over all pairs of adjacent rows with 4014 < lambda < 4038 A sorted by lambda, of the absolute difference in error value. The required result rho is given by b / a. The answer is 1.1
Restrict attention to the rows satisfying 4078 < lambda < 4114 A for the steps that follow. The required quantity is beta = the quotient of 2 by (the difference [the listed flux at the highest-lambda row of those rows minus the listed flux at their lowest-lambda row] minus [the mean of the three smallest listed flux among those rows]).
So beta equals -0.2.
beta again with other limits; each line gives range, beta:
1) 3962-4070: 0.9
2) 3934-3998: 0.4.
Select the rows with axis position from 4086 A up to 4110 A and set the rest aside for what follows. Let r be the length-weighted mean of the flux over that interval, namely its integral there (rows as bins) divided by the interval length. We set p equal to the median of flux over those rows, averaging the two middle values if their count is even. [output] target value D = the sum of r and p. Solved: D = 27.3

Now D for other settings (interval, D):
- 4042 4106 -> 26.5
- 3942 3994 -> 20.3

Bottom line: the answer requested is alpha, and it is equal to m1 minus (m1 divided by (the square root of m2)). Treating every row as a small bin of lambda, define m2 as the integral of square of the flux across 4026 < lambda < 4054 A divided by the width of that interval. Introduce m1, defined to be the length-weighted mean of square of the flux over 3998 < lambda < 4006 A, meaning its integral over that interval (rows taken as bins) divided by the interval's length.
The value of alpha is 166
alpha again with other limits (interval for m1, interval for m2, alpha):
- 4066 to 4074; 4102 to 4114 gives 161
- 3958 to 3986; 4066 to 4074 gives 72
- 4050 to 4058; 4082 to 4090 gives 167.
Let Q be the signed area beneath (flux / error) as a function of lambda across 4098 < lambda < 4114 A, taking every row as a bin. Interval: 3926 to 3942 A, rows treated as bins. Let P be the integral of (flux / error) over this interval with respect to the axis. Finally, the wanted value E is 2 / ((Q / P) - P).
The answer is -0.0062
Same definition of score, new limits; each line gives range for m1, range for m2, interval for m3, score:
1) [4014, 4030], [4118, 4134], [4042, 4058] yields 7.5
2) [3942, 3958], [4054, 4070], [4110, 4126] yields 6.0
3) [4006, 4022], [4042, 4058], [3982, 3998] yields 7.6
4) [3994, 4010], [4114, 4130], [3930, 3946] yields 9.0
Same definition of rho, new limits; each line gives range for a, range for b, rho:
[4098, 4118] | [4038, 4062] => 0.4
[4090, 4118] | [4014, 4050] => 0.4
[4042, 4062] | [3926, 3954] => 6.0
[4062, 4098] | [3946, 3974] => 5.7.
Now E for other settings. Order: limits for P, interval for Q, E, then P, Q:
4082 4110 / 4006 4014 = -0.0016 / 1250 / 342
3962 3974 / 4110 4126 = -0.0083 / 244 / 782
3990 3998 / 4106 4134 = -0.0061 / 332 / 1334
